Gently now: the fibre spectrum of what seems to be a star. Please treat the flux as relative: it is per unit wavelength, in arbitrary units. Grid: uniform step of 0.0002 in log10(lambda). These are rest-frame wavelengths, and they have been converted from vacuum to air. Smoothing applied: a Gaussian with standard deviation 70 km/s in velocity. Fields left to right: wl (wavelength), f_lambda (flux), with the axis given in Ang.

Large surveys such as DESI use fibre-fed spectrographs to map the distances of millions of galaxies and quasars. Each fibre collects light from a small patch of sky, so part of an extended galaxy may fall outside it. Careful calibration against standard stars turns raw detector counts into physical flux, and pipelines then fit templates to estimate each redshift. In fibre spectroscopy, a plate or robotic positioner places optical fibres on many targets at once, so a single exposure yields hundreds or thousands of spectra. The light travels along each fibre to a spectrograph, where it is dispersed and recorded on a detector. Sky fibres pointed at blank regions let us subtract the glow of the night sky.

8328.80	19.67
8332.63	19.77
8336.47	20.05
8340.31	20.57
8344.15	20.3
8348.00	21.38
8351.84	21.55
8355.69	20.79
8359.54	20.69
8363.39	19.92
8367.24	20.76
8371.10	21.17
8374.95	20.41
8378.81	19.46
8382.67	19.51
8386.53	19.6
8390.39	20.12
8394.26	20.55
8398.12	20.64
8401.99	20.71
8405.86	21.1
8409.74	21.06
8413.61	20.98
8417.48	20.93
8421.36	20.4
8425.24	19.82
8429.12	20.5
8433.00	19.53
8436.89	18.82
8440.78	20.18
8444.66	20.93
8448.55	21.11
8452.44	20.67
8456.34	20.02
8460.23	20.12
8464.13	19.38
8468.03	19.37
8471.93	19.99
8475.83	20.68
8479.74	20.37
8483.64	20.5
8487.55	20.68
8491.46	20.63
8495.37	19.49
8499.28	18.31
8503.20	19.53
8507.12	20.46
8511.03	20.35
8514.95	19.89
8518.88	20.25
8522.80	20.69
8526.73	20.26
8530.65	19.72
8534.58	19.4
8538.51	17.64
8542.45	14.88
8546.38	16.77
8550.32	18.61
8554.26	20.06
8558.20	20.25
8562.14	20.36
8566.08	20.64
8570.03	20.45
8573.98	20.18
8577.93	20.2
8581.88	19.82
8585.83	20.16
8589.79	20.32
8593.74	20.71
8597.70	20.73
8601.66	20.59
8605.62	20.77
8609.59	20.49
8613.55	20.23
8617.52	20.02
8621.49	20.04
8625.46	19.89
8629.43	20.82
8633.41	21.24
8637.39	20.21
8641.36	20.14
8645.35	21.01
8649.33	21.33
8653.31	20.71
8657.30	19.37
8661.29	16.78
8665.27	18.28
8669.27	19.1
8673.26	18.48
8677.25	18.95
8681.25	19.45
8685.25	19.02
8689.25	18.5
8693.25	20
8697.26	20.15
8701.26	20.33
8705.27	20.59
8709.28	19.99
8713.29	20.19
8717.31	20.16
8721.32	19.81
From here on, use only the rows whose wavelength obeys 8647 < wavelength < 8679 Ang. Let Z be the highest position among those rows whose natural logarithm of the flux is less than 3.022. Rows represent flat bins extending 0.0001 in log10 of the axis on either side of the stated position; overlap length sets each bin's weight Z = 8677.25 Ang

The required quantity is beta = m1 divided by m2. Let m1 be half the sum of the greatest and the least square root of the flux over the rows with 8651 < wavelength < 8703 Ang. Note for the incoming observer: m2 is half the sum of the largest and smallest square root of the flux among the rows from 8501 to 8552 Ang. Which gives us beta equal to 1.03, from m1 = 4.32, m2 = 4.20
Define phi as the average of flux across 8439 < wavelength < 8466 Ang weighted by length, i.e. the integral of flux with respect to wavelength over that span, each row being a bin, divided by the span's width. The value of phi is 20.4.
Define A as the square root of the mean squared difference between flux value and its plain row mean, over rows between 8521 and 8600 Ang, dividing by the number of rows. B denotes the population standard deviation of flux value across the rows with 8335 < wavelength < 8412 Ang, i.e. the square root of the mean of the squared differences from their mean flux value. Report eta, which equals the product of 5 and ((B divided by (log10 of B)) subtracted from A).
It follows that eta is 20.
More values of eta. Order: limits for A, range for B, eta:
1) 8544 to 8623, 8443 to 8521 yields 22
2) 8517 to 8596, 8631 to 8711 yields -112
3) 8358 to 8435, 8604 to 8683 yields -126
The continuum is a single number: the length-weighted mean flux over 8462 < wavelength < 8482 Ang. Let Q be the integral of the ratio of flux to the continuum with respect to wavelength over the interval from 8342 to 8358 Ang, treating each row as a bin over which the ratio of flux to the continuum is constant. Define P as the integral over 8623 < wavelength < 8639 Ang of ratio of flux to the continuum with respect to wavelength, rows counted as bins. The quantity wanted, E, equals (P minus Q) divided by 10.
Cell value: -0.04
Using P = 16.4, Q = 16.8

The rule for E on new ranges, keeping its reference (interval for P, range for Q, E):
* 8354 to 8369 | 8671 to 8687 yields 0.02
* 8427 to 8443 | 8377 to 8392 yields 0.11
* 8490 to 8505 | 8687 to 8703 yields -0.12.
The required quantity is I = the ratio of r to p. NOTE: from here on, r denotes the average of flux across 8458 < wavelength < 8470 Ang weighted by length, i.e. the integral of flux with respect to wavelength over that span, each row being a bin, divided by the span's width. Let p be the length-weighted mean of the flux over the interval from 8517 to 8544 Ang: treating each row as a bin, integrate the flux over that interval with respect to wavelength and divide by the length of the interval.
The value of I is 1.03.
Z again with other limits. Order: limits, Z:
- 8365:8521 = 8518.88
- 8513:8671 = 8669.27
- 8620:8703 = 8701.26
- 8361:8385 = 8382.67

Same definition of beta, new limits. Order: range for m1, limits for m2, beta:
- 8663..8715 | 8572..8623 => 0.98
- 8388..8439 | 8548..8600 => 1.01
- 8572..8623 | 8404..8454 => 1.01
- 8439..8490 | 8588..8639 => 0.99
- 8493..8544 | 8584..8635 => 0.93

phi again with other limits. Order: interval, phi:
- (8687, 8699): 19.5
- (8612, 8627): 20.0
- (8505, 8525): 20.3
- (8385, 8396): 20.1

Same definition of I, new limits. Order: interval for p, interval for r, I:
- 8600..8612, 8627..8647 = 1.00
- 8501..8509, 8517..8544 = 0.96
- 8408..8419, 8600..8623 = 0.97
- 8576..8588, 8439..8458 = 1.03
